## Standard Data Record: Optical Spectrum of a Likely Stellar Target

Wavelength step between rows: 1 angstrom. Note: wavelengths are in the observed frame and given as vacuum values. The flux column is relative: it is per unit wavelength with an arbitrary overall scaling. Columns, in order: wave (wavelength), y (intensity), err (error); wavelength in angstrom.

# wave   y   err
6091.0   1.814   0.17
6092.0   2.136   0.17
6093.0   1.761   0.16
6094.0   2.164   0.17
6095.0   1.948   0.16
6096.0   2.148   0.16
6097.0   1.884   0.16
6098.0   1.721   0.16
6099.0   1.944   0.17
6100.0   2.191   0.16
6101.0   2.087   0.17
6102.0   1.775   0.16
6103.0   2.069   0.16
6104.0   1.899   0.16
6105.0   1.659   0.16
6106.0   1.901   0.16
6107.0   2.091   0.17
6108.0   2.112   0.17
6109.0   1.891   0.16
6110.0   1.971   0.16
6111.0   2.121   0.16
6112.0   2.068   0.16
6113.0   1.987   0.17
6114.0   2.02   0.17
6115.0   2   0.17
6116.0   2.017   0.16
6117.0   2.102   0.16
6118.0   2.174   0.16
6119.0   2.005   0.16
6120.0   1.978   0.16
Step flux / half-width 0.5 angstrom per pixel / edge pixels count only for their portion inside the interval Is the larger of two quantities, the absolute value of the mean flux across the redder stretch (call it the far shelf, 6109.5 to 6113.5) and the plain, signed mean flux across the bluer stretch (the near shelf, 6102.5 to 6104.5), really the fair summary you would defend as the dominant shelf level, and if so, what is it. 2.037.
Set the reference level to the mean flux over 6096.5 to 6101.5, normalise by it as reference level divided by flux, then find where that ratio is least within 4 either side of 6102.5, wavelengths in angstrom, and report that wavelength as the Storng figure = 6100.0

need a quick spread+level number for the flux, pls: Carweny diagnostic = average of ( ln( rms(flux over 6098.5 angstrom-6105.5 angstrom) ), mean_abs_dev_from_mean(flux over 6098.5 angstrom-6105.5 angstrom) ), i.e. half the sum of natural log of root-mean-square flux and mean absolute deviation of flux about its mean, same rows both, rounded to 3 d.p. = 0.408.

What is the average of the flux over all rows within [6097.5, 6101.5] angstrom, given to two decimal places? 1.99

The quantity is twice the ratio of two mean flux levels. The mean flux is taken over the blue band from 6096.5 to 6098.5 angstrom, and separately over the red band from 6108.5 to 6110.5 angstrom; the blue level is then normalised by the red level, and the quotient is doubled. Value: 1.87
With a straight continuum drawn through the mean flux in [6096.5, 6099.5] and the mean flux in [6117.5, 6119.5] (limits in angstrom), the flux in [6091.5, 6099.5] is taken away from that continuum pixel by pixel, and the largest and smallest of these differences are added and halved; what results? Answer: -0.12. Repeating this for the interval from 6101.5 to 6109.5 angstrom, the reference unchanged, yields 0.06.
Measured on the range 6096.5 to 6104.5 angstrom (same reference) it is -0.09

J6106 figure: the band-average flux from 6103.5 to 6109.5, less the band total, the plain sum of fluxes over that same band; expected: -10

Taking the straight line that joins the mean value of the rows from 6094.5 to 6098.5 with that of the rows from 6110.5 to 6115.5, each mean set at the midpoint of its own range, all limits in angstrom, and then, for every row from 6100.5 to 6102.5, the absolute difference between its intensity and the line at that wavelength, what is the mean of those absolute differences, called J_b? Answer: 0.159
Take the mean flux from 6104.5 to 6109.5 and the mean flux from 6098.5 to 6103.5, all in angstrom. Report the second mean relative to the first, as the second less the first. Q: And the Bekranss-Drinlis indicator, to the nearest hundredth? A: 0.08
